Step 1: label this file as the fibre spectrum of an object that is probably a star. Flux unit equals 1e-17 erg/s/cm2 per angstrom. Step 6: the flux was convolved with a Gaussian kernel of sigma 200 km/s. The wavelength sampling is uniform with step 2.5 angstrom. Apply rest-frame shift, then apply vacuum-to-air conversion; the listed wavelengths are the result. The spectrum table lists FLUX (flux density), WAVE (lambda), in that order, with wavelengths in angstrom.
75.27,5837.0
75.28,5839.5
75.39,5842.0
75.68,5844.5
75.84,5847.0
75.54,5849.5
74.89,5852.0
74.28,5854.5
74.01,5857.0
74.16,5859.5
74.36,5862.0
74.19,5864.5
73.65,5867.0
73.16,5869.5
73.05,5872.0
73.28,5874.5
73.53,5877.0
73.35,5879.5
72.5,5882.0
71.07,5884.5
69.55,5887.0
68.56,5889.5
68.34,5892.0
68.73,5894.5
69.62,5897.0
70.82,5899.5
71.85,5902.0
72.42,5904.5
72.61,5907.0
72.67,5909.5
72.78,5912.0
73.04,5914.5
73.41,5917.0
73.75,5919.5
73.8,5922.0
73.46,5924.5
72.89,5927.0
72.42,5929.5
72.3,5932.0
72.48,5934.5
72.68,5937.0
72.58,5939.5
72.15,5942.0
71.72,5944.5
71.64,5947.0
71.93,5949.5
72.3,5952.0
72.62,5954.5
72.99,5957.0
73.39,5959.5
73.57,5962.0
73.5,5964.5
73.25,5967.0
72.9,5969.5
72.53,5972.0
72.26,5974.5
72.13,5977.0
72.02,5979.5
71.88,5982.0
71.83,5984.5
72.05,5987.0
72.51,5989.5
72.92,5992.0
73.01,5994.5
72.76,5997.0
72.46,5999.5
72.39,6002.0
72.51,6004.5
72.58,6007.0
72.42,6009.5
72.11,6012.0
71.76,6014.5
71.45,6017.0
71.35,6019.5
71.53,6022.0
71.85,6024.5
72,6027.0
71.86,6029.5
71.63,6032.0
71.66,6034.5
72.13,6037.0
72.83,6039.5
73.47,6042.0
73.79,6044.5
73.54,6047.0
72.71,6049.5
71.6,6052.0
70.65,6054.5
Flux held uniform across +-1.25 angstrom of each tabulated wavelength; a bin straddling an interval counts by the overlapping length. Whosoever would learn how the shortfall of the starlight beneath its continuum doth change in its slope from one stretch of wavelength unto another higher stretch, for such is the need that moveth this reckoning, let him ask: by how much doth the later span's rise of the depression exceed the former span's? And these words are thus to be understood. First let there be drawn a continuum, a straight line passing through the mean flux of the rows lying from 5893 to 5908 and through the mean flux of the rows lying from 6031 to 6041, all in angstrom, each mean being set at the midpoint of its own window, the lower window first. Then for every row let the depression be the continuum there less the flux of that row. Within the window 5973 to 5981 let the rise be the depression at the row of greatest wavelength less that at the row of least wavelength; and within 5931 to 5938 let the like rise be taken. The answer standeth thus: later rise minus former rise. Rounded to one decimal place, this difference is 0.6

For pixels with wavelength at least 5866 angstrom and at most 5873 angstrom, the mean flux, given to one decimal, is 73.3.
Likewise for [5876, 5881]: 73.4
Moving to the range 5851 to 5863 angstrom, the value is 74.3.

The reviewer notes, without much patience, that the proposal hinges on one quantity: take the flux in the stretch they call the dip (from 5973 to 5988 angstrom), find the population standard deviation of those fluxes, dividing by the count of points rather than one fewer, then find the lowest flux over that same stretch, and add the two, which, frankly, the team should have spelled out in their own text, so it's 72.0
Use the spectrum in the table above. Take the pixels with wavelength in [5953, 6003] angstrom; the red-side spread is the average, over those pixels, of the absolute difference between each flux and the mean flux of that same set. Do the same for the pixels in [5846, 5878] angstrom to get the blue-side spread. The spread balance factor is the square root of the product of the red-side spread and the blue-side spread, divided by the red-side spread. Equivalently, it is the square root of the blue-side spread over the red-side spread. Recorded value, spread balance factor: 1.21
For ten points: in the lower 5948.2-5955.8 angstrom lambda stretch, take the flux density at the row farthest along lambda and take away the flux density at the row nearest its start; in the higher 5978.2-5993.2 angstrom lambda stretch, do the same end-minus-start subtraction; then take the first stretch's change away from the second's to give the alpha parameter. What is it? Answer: 0.21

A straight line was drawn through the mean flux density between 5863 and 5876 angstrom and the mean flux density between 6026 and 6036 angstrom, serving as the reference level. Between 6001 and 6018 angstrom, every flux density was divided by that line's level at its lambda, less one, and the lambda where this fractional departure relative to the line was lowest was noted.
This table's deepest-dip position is 6017.0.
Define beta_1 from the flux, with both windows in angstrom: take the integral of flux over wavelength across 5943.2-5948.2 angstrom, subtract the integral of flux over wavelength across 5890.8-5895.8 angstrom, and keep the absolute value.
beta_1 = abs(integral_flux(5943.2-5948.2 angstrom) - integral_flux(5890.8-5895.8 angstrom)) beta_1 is 16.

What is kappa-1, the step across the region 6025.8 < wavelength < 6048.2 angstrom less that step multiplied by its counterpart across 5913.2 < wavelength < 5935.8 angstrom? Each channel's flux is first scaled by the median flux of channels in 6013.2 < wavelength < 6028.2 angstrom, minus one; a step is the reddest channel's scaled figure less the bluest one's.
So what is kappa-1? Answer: 0.022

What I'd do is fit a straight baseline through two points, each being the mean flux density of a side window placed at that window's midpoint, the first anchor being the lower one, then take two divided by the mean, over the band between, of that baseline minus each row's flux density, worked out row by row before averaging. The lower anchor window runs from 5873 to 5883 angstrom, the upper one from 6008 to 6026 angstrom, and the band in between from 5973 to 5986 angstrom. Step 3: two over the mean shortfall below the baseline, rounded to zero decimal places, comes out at 15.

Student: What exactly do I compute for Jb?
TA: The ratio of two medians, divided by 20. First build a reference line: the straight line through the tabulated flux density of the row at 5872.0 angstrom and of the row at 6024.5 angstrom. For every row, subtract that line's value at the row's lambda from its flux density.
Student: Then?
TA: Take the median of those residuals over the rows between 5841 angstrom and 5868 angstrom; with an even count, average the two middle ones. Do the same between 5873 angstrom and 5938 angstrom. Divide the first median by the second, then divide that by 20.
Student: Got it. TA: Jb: -0.49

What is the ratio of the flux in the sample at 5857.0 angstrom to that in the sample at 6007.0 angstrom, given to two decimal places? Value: 1.02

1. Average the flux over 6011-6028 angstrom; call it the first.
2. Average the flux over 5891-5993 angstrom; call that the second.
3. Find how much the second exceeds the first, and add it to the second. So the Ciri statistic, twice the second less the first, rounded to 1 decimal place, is 72.9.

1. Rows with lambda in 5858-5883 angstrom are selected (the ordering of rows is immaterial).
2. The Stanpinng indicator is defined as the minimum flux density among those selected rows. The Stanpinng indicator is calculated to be 72.5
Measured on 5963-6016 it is 71.76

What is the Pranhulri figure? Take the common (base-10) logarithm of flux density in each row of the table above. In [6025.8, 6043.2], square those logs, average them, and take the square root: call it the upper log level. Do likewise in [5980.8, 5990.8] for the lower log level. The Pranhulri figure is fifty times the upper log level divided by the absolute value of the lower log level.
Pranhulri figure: 50.0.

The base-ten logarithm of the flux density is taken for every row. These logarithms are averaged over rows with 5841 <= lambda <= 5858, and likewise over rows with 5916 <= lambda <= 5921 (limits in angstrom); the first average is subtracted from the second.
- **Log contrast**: -0.0088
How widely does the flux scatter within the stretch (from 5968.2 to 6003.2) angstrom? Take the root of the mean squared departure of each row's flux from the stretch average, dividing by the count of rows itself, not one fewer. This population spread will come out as 0.38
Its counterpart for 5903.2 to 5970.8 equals 0.58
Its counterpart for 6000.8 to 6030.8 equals 0.41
